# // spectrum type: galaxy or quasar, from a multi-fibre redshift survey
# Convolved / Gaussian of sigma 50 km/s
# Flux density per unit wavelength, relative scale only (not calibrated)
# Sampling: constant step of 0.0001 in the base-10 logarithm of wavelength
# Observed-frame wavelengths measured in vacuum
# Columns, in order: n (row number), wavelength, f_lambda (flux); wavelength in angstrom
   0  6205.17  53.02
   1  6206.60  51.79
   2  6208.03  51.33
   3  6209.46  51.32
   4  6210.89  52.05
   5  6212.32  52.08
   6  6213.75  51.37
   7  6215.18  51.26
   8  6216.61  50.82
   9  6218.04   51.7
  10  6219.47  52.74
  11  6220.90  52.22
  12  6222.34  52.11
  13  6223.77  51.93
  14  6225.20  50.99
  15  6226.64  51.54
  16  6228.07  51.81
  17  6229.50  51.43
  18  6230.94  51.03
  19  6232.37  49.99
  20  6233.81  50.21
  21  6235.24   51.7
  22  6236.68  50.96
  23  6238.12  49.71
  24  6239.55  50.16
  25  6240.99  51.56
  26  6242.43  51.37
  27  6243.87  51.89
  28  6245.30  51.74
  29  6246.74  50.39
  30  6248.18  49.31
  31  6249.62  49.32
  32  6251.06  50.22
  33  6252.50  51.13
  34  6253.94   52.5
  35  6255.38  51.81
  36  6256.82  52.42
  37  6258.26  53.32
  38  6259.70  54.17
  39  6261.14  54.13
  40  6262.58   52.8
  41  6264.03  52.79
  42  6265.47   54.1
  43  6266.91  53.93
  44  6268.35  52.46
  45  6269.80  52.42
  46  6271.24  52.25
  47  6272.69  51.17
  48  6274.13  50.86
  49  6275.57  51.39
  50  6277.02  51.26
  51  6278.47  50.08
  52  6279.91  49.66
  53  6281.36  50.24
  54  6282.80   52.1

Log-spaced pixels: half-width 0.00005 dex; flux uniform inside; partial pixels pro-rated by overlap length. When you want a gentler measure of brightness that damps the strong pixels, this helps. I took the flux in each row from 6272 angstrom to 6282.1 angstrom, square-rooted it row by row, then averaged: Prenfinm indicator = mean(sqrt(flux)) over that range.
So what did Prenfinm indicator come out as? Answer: 7.12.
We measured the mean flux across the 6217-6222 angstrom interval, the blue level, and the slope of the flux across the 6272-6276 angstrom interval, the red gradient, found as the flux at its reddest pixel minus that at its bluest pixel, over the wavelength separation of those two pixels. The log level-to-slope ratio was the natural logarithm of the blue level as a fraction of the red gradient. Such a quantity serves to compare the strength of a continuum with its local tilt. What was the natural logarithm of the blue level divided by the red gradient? 6.5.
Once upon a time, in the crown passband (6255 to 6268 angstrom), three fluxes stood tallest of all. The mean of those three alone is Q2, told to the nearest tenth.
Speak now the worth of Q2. 54.1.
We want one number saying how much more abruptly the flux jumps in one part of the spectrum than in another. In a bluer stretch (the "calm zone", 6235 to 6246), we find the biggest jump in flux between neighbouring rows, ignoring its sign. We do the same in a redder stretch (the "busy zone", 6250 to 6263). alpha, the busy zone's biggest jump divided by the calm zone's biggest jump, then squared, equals 0.96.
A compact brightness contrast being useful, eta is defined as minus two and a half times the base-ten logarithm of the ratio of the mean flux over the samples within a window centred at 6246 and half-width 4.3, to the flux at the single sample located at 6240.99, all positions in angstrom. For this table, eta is 0.019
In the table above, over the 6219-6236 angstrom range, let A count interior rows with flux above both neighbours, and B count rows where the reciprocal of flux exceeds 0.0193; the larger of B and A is 8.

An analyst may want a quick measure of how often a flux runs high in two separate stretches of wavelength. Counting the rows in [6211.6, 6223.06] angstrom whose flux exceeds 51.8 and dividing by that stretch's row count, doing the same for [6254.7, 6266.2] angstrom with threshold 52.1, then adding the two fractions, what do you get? 1.4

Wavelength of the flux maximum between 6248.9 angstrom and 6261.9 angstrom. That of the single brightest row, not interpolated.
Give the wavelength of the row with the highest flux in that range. 6259.70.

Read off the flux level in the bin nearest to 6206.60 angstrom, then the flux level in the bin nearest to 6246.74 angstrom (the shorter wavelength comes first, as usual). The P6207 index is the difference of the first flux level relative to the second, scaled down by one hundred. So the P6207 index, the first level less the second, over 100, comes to 0.0140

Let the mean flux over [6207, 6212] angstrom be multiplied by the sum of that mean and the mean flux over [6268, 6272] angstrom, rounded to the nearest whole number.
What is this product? 5360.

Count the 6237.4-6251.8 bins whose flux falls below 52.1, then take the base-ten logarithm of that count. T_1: 1.00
